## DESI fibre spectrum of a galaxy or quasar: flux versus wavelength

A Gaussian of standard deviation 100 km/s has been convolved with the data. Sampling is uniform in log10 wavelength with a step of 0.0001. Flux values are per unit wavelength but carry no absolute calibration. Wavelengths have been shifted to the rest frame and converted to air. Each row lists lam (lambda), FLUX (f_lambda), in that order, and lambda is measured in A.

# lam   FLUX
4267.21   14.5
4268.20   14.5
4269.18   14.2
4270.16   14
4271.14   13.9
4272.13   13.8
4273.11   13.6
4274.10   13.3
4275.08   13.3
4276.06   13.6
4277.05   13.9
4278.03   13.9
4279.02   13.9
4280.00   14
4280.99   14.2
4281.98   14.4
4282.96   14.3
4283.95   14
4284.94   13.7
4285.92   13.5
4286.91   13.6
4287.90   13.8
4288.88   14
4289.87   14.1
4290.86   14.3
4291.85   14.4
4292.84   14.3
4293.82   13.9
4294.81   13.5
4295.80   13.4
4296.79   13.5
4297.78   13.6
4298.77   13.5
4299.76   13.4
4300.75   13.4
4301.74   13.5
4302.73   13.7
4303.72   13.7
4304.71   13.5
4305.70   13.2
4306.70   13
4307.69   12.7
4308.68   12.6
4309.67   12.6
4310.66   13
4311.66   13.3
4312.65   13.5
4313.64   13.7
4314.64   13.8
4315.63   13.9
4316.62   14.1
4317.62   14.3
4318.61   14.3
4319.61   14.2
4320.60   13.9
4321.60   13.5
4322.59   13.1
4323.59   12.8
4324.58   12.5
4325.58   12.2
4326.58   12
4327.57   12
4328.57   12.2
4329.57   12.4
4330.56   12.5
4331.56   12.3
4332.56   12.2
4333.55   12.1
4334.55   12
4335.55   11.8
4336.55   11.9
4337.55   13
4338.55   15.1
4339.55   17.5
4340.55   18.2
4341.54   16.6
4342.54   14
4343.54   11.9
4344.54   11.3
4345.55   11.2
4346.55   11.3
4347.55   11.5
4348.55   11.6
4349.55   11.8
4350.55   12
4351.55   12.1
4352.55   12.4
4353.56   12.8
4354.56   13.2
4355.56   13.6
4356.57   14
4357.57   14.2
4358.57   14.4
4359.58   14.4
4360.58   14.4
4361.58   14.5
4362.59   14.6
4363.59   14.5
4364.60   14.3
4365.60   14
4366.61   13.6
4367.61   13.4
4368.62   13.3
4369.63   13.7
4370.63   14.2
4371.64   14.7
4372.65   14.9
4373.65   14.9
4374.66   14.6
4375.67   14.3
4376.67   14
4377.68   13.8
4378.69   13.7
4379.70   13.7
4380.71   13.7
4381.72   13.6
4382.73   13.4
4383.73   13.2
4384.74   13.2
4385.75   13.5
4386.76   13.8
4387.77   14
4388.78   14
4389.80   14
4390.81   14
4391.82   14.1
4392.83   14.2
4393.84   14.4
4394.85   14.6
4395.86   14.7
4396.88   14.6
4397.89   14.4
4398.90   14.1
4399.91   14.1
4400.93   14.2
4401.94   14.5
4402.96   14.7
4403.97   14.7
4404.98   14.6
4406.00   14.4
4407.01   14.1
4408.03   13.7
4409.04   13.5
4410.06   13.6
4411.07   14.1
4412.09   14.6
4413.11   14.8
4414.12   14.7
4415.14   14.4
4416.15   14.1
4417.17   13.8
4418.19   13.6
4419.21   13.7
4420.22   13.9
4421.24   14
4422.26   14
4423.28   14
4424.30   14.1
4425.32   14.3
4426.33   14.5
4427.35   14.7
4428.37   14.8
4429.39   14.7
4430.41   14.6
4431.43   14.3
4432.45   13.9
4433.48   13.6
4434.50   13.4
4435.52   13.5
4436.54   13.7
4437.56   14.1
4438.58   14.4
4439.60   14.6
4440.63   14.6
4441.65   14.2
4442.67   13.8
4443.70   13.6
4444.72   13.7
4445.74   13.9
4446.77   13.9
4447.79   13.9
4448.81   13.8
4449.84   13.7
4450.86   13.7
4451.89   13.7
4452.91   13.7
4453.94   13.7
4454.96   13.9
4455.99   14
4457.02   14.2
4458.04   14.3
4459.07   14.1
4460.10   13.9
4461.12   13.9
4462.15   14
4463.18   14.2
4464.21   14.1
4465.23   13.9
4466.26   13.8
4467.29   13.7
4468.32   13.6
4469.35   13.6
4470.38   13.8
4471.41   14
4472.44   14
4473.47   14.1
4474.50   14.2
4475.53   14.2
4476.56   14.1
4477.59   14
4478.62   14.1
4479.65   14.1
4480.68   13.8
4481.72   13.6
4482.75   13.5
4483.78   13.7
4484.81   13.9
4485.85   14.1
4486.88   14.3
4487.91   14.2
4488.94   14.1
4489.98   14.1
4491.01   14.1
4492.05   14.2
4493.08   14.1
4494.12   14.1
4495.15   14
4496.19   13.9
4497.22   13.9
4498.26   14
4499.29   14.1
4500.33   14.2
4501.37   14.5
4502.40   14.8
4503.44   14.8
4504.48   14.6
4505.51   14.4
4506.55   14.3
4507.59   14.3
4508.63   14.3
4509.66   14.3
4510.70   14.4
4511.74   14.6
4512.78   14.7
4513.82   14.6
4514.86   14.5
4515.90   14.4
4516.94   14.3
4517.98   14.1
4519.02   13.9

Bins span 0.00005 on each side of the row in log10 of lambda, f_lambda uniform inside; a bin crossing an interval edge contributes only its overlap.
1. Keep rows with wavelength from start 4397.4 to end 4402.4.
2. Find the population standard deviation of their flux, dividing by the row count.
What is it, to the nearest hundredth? 0.16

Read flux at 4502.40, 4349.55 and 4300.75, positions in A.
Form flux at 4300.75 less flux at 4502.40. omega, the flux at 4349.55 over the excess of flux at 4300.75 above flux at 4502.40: -8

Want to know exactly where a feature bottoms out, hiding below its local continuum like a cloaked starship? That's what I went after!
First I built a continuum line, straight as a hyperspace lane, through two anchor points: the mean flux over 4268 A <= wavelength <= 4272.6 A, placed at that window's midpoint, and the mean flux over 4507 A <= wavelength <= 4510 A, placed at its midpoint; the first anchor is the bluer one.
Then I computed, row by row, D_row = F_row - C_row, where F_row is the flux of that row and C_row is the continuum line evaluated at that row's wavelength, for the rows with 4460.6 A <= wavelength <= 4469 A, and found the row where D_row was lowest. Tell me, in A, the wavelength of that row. 4468.32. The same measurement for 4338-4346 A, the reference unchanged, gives 4345.55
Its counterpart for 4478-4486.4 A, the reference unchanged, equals 4482.75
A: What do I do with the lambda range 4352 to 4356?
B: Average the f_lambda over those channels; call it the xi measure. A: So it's 13.0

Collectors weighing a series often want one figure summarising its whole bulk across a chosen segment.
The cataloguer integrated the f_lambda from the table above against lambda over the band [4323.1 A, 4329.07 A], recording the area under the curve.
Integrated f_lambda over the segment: 73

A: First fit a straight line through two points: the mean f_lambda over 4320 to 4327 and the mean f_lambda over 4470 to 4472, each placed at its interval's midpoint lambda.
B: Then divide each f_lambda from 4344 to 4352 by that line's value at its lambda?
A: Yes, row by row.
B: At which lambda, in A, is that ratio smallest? 4345.55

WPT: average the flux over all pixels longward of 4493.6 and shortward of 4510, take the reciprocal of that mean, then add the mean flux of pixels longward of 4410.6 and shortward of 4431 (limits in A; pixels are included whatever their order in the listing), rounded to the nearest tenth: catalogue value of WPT 14.3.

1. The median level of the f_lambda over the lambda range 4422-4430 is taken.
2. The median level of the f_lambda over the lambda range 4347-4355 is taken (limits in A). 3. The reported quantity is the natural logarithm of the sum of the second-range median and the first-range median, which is 3.28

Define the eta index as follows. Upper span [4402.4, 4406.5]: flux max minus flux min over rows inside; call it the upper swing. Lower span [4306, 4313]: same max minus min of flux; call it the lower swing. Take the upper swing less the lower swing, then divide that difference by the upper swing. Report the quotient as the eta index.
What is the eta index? -2.0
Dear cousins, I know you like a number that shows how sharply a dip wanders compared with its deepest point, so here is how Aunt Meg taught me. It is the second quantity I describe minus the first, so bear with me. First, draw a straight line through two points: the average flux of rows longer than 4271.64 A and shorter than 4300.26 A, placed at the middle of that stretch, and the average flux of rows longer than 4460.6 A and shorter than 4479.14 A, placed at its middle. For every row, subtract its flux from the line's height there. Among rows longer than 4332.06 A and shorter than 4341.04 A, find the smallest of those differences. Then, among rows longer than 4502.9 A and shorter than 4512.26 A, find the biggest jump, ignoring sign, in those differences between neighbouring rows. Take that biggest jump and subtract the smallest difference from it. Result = 4.5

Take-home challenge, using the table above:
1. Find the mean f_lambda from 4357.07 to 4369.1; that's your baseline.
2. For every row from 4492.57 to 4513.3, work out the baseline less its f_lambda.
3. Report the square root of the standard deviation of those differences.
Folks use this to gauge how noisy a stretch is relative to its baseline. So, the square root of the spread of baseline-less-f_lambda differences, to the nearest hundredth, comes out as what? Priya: 0.53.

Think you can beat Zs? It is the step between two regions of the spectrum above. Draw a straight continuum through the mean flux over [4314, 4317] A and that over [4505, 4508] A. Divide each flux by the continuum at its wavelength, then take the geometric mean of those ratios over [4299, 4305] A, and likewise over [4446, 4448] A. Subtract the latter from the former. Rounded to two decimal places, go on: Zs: -0.01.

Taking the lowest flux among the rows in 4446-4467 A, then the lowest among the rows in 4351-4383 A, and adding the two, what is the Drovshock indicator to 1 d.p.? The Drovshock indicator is 25.8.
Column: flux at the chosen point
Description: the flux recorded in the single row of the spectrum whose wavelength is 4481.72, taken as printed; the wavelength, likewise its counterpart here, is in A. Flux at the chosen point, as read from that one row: 13.6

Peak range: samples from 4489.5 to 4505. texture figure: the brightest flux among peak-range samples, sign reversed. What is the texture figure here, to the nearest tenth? -14.8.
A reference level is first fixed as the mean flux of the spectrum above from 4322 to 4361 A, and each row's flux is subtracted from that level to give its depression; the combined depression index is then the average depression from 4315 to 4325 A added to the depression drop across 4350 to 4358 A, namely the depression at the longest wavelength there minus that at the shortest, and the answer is -2.9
